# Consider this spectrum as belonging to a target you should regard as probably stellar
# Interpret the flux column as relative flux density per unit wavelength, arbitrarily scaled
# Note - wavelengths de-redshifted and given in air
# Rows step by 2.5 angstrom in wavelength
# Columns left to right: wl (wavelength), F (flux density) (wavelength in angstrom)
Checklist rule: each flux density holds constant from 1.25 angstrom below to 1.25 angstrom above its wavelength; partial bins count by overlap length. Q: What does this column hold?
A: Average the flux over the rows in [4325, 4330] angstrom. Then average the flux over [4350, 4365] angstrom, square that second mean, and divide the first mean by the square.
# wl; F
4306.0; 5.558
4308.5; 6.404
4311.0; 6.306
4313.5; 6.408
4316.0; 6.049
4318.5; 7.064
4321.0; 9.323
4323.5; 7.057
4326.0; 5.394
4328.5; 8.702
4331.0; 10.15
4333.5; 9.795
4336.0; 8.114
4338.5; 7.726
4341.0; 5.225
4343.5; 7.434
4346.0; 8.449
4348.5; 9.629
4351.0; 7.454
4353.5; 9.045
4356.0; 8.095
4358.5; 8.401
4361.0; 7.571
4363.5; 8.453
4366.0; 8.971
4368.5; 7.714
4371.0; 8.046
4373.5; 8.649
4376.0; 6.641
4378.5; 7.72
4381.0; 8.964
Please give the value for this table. 0.11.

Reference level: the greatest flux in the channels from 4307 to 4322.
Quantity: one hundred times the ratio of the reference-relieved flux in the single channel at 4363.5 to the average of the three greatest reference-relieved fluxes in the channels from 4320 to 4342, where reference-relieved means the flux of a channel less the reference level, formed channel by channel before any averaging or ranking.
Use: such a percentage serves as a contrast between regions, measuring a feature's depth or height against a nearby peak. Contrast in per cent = -201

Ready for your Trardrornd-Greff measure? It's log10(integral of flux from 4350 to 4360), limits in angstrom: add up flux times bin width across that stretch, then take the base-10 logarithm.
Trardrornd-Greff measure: 1.92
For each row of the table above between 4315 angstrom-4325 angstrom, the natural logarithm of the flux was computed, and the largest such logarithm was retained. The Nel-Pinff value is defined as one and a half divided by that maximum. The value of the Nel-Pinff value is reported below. 0.67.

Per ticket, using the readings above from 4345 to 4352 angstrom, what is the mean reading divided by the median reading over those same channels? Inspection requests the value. 1.01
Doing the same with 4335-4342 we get 0.91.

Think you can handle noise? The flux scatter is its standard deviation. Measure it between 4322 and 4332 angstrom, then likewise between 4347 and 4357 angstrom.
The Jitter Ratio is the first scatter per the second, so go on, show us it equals 2.1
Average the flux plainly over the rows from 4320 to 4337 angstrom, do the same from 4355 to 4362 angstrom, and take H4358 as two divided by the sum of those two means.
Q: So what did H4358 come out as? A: 0.122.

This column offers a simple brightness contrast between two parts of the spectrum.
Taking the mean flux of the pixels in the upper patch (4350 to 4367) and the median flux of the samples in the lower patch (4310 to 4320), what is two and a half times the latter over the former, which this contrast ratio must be 1.92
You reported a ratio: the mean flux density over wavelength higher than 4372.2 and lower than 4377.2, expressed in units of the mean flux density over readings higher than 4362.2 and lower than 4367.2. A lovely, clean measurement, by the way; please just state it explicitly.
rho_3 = 0.88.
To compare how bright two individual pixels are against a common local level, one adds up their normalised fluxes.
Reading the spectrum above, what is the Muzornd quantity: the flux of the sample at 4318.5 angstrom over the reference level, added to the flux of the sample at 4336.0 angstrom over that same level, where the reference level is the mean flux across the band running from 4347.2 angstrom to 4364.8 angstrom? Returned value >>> 1.81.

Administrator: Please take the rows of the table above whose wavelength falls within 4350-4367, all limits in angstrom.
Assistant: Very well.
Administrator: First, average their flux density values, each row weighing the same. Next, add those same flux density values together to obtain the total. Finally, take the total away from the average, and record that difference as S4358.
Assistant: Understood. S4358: -50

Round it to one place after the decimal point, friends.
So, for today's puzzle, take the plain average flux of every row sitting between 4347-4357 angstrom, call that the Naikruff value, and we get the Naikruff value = 8.6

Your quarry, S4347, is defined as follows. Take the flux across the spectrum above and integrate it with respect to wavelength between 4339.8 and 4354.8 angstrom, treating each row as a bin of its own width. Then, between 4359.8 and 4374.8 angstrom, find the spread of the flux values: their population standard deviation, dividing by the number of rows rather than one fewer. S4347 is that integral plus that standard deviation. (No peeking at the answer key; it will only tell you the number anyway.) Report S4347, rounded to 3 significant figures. 119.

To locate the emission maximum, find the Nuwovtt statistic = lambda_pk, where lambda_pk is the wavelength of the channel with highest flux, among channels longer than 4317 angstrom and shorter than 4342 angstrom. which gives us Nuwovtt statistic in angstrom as 4331.0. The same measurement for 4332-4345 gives 4333.5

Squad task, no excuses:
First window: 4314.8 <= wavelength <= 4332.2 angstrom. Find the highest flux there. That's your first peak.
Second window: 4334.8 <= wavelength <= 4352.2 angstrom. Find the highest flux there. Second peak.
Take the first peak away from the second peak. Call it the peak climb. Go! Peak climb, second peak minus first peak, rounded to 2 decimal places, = -0.52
